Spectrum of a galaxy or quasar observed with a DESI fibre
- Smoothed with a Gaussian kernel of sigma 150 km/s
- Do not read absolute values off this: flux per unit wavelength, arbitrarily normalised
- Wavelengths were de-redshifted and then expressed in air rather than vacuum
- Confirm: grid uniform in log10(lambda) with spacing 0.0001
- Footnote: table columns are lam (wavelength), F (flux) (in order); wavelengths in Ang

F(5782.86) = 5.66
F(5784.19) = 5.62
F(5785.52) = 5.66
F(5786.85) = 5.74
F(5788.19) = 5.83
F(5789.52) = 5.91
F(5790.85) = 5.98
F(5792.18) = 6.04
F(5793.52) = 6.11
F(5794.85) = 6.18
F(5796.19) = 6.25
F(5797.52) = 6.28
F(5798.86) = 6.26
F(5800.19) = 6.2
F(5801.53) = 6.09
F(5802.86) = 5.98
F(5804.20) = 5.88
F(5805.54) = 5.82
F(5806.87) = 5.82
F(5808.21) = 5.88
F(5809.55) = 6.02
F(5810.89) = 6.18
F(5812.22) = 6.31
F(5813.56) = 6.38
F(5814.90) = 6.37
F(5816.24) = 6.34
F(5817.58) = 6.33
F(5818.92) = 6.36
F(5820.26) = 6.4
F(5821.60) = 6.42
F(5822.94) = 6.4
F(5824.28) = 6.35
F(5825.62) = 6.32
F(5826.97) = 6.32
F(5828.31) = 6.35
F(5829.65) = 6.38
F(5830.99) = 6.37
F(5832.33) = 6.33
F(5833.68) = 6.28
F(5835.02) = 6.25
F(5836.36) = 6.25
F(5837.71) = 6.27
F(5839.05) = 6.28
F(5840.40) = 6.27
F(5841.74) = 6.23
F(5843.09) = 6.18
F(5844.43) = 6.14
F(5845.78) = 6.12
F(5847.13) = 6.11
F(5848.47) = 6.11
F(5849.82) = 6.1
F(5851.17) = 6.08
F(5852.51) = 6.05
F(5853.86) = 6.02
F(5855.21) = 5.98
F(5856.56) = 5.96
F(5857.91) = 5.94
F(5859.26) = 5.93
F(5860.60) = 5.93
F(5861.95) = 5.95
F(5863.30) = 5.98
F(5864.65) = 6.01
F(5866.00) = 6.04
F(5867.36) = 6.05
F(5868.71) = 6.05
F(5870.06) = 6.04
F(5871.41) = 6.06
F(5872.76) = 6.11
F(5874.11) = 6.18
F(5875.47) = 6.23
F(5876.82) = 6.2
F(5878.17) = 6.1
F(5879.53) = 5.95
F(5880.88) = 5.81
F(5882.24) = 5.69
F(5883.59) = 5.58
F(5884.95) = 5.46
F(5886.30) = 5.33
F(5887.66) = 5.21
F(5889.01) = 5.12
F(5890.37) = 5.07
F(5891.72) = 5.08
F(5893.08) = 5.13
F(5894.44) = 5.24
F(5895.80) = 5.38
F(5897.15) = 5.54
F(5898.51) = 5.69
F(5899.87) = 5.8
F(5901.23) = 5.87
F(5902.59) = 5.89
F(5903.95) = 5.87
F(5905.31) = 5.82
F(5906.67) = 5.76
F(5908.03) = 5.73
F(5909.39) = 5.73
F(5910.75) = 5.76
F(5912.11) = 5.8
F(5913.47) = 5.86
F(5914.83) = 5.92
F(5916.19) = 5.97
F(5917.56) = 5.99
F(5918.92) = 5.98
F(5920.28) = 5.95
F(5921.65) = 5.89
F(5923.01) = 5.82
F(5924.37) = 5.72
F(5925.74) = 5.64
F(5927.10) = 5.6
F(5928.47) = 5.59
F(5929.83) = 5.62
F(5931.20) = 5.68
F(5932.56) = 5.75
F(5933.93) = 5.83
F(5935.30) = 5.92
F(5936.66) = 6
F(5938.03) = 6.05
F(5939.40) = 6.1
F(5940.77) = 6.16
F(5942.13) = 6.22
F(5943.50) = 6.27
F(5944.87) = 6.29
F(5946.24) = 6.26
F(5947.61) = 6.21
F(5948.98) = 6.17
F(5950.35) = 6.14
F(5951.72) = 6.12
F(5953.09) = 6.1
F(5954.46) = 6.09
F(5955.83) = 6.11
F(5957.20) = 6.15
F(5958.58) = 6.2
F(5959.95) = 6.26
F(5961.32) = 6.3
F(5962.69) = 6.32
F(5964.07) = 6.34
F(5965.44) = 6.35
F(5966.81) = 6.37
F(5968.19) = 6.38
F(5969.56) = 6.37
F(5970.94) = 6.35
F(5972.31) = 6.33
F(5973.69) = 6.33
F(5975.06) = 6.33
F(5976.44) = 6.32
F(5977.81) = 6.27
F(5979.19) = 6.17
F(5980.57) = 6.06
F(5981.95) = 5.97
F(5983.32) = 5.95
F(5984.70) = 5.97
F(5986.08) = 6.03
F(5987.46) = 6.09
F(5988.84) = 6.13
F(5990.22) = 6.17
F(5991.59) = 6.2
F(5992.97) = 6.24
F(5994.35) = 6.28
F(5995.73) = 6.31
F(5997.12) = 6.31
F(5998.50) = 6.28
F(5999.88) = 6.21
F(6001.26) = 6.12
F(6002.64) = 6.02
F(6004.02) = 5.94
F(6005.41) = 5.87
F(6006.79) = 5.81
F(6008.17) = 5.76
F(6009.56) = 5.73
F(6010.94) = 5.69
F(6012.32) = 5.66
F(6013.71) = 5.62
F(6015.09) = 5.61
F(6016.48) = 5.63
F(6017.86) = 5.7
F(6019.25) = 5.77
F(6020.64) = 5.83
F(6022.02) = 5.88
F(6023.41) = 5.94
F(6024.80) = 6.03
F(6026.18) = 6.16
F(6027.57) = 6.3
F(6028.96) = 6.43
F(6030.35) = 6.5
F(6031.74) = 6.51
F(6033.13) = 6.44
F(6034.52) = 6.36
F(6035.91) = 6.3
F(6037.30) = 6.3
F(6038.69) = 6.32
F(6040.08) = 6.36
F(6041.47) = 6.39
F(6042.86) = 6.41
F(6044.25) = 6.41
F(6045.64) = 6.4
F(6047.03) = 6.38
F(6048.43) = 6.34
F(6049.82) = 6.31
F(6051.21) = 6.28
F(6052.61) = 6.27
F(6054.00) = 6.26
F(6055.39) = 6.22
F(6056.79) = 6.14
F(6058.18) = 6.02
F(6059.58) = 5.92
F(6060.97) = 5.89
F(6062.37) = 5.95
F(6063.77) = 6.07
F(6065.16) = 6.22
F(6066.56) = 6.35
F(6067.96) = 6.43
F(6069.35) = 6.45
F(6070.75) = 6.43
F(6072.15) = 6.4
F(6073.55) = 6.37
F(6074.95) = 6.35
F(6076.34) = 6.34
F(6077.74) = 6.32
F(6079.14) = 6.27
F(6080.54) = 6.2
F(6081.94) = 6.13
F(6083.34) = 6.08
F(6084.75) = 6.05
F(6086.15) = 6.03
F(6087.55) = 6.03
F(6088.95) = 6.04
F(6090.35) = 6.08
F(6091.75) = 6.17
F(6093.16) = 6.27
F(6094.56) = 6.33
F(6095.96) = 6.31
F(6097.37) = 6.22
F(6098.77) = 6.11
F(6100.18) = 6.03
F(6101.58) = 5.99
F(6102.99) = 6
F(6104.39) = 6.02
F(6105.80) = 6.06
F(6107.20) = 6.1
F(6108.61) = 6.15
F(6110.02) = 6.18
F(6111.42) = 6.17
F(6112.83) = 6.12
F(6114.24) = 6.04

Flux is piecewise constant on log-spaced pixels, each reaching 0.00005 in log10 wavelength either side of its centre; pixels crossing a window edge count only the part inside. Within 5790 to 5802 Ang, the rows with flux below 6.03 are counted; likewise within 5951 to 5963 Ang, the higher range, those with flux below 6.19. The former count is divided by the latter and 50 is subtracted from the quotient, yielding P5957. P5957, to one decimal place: -49.8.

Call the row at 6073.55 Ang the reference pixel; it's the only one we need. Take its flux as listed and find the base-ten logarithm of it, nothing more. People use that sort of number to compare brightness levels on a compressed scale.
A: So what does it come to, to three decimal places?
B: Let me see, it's 0.804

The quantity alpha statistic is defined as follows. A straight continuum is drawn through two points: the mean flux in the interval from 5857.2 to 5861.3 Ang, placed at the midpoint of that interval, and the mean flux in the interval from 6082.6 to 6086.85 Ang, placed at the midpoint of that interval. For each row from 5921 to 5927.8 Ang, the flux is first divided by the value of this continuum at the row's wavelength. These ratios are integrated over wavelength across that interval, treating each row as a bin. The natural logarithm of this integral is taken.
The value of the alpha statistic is 1.88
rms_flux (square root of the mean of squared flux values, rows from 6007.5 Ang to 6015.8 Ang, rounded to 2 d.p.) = 5.68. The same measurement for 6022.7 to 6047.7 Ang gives 6.33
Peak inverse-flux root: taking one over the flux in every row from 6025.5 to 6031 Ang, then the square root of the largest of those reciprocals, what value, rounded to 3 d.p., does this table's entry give 0.403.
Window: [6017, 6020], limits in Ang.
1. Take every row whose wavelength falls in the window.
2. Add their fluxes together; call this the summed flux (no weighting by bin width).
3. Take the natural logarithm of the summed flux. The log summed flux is 2.44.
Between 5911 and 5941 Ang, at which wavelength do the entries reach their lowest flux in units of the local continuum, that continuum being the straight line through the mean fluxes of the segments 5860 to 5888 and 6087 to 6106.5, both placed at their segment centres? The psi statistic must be 5928.47 Ang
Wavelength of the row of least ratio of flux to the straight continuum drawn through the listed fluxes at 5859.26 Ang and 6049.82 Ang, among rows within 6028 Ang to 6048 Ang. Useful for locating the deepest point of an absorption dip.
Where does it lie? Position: 6037.30 Ang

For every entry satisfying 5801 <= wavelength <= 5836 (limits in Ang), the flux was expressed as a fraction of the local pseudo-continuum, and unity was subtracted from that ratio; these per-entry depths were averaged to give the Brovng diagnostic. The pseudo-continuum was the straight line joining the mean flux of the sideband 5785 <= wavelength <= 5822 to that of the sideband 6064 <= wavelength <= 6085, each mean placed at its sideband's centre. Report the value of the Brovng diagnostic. 0.018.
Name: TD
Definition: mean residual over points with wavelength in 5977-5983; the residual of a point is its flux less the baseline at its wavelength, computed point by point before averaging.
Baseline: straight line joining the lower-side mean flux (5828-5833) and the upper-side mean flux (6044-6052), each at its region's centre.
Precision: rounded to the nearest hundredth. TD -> -0.24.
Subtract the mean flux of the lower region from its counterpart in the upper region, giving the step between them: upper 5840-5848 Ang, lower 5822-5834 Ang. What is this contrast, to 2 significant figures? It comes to -0.17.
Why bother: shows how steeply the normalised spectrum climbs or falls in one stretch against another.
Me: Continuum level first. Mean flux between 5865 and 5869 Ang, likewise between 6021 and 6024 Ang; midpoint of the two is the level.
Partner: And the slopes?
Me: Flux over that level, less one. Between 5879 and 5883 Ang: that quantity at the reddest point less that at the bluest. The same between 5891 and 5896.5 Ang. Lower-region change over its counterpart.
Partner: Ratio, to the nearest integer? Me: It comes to -1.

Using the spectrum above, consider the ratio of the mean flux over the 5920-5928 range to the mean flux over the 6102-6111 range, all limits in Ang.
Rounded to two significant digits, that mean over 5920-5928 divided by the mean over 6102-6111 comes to 0.95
